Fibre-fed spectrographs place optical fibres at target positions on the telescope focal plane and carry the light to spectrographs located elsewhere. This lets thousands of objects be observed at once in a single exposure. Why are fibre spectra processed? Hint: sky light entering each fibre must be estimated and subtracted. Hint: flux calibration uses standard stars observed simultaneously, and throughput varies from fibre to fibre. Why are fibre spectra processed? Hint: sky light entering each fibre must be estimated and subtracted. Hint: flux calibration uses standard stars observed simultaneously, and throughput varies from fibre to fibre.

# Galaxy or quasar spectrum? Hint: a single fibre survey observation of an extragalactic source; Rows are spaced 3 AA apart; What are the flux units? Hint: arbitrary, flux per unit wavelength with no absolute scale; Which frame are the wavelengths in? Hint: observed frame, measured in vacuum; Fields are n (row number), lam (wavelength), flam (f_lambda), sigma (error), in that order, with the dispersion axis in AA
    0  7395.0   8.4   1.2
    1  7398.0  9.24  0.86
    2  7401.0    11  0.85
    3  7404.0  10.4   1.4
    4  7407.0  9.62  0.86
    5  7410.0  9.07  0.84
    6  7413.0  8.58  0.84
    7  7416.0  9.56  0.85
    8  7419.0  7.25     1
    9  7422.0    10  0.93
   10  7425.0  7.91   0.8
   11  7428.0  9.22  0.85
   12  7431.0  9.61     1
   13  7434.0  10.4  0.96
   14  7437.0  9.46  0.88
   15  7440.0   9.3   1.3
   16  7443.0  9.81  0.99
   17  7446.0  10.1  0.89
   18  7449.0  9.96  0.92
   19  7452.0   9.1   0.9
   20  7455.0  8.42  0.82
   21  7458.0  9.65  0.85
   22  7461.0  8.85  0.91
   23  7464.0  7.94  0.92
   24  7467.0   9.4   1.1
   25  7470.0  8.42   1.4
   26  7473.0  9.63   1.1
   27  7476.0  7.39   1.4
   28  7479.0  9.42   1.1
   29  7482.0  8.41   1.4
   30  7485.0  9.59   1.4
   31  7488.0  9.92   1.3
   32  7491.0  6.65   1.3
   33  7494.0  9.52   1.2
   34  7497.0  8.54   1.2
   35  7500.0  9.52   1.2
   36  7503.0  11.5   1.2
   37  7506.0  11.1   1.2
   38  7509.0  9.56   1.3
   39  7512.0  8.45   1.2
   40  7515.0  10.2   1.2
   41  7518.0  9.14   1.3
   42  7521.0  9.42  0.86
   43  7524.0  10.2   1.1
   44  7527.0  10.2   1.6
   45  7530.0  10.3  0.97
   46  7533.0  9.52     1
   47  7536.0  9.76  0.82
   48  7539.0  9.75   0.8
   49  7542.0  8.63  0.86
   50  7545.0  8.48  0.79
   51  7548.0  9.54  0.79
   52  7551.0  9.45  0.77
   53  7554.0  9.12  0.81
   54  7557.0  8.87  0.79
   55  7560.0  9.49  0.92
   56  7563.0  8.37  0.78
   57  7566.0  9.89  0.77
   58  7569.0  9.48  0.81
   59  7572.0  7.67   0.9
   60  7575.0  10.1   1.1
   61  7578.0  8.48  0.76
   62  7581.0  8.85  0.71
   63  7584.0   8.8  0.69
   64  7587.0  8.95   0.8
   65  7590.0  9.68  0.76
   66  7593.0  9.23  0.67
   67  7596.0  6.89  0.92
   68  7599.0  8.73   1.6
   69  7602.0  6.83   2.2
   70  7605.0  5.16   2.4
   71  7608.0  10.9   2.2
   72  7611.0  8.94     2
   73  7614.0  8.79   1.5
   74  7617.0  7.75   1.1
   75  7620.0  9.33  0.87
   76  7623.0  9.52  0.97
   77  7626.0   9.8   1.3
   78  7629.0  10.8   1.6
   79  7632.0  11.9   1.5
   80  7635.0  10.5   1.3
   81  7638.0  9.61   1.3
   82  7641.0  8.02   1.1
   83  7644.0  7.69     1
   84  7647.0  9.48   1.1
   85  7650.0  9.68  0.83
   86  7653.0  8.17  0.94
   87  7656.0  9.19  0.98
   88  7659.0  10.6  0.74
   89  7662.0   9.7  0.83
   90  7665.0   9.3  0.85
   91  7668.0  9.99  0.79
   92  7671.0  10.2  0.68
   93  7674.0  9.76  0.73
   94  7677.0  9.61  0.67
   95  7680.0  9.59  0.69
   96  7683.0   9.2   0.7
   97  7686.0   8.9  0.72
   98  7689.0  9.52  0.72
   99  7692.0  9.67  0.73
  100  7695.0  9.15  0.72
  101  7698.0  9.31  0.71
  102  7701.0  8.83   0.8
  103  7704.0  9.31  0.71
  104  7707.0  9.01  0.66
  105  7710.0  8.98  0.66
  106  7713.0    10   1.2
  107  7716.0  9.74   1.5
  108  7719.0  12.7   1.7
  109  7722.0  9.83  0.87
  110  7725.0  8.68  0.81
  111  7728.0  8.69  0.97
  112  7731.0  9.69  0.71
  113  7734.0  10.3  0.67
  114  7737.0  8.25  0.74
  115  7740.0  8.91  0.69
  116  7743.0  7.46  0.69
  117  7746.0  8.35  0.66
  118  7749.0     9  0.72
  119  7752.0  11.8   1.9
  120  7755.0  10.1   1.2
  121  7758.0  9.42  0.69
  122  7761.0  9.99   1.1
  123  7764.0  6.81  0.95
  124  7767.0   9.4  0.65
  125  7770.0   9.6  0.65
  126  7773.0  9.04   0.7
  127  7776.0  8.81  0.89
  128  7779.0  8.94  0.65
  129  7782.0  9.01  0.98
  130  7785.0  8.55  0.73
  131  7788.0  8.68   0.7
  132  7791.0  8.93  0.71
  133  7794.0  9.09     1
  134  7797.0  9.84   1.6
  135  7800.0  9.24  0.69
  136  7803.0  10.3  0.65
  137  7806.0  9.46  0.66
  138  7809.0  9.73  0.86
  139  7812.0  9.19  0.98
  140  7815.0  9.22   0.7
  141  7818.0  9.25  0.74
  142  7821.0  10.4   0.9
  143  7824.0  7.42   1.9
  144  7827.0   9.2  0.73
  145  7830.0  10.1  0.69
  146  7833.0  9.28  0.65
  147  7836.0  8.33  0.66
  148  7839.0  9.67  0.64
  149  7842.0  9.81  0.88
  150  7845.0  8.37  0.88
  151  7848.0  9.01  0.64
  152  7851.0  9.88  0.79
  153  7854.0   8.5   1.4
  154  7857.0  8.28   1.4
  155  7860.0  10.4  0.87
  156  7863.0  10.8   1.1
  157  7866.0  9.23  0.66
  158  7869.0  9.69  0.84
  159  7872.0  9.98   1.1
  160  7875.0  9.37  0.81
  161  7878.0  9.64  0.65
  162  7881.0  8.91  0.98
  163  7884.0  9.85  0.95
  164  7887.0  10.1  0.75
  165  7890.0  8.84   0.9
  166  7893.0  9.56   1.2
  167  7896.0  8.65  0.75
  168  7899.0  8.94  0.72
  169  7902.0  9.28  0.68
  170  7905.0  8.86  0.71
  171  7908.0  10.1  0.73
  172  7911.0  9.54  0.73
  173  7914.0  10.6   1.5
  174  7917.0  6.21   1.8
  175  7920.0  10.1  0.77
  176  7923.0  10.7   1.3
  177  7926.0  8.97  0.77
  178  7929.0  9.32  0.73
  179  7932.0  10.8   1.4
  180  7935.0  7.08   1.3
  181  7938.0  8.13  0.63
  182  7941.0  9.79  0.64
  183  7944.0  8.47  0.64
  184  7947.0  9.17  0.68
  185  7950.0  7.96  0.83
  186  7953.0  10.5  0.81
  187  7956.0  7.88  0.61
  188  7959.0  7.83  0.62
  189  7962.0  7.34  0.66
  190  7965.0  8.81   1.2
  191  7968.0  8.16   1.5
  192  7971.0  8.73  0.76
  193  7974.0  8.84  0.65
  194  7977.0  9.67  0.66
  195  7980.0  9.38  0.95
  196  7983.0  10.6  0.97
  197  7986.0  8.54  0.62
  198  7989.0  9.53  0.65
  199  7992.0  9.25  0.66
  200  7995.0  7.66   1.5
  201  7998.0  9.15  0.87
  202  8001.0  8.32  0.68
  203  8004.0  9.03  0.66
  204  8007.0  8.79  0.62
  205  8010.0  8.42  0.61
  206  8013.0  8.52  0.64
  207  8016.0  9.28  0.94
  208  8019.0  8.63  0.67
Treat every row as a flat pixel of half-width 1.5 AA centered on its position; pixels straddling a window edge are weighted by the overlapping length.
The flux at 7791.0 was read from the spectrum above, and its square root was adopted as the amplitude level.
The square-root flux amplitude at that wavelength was 2.99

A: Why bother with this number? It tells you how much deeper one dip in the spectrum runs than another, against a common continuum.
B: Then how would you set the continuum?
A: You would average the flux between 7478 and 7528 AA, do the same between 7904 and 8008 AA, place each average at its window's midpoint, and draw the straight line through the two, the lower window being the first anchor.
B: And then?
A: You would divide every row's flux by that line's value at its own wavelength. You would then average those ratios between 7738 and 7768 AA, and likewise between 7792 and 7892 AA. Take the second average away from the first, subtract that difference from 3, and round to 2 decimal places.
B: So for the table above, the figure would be 3.04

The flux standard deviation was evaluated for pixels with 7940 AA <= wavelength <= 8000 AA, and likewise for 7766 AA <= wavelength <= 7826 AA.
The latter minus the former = -0.26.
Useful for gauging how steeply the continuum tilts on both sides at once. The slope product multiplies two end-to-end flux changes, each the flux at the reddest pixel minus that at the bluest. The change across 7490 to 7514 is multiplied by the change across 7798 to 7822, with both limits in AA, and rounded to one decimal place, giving 2.1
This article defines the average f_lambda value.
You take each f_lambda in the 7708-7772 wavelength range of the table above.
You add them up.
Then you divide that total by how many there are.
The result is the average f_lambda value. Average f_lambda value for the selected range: 9.41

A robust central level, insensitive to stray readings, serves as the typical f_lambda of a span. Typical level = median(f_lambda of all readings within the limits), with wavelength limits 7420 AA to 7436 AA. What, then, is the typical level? 9.61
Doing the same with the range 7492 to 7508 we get 9.52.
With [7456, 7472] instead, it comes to 8.85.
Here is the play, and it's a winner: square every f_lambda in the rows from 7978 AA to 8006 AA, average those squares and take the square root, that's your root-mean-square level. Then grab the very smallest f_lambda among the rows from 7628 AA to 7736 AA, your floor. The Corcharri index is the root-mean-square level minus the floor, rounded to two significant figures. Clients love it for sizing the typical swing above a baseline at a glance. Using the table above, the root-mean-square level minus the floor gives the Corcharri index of 1.4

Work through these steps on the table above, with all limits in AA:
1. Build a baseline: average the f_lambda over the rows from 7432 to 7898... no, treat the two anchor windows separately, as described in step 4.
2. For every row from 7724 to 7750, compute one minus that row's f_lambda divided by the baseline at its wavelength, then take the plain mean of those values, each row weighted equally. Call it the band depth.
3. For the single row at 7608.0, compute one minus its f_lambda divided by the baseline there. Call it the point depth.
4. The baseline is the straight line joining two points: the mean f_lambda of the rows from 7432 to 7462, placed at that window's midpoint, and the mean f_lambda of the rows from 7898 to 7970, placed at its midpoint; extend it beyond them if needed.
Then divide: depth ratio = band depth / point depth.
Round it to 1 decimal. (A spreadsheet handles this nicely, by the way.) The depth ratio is -0.2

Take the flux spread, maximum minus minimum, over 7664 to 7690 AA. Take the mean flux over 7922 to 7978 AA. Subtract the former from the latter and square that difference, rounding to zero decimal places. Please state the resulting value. 57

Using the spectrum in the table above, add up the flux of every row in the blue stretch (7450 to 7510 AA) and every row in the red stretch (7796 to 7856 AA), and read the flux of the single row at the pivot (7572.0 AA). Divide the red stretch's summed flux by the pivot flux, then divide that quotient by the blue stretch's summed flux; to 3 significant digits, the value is 0.133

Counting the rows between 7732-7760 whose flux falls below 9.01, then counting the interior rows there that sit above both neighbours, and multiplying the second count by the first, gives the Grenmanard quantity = 10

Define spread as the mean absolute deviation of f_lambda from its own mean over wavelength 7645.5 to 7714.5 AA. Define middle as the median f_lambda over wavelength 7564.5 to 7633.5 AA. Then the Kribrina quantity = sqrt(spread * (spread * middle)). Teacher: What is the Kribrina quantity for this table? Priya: 1.2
